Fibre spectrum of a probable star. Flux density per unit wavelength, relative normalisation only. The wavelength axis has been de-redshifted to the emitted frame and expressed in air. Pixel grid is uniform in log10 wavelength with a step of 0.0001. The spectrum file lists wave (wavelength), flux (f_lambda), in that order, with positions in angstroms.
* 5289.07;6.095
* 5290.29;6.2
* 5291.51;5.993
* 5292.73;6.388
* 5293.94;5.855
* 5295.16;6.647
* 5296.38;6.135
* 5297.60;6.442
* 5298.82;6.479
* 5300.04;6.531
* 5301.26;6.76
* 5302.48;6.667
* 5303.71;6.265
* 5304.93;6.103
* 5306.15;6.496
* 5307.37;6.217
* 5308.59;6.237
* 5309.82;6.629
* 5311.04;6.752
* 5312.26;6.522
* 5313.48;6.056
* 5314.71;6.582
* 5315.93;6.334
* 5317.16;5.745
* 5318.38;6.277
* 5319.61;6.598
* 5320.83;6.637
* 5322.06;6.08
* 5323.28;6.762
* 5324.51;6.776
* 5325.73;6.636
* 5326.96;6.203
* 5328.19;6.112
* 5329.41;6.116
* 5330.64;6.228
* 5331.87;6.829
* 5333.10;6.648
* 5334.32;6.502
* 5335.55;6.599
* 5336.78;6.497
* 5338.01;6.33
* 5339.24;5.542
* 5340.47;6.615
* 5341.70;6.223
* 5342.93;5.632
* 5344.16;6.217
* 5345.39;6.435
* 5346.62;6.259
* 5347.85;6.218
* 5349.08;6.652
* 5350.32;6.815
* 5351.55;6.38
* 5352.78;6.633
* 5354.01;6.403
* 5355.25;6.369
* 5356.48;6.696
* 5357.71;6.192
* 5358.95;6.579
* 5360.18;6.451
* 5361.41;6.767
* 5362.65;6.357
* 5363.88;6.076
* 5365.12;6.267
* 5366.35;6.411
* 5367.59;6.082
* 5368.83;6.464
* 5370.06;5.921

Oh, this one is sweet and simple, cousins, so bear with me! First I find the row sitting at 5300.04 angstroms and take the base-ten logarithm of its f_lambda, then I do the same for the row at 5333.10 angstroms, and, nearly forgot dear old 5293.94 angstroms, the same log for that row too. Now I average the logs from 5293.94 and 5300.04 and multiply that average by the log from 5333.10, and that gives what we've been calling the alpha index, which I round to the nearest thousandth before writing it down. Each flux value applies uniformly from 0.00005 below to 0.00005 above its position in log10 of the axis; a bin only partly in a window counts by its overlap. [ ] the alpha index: 0.651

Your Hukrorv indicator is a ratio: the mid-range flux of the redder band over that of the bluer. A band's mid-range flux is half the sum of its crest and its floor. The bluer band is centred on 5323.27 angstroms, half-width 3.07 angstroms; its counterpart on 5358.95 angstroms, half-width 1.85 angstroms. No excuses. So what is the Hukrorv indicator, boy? 0.99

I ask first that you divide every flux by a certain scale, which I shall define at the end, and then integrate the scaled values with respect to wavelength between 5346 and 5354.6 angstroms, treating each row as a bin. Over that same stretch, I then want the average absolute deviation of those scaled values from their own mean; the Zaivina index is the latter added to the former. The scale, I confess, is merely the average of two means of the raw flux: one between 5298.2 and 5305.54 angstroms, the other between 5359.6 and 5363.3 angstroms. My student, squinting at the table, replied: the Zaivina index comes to 8.6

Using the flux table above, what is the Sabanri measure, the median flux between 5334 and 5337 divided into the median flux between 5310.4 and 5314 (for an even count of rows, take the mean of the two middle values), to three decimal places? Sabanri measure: 1.003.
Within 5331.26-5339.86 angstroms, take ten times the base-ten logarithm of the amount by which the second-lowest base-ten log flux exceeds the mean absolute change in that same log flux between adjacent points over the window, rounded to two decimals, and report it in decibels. -1.06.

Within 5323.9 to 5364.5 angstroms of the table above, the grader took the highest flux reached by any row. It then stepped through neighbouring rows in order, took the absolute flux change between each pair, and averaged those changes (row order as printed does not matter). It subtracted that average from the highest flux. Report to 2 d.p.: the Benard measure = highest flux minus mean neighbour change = 6.52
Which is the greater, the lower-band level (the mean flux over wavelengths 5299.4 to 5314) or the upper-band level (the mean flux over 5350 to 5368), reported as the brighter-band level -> 6.44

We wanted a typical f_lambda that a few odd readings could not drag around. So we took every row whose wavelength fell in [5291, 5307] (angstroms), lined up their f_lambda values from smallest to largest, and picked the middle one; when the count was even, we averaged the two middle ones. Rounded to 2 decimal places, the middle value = 6.44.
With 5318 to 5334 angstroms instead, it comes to 6.60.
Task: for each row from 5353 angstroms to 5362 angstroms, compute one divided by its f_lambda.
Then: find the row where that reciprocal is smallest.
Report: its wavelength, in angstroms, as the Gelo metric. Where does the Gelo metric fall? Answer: 5361.41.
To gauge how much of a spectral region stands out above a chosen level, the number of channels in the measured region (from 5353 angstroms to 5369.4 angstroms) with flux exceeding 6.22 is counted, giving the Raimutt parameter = 10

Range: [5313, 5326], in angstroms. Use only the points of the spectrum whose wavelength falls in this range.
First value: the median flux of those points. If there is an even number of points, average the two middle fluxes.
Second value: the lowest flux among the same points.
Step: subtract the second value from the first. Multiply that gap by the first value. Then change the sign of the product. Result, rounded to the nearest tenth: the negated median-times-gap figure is -5.5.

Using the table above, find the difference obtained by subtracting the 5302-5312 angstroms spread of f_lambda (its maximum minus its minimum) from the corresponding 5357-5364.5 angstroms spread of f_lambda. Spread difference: 0.0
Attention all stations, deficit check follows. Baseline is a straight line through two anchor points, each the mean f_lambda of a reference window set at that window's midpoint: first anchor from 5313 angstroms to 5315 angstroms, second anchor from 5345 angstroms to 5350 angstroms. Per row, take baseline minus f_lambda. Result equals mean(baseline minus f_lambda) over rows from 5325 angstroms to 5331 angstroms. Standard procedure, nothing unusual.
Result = 0.1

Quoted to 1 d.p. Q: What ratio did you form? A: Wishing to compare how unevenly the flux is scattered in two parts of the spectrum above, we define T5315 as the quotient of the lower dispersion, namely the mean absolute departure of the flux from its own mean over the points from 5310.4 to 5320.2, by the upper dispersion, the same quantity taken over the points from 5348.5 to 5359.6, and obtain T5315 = 1.5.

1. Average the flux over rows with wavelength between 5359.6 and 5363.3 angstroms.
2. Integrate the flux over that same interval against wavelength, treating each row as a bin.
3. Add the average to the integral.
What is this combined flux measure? 30.7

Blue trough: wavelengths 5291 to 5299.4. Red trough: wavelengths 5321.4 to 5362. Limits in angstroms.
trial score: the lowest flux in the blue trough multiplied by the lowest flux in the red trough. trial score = 32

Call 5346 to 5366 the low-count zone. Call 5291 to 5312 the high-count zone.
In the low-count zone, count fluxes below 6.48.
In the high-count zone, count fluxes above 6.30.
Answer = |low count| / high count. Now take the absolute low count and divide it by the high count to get 1.0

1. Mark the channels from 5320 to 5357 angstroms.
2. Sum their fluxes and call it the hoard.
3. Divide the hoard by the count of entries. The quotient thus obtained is 6.40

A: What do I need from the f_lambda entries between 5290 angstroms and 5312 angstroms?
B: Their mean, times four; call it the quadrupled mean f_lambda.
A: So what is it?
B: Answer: 25.5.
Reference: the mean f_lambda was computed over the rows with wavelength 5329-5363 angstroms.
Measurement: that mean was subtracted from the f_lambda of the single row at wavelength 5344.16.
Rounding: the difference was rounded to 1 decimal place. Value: -0.2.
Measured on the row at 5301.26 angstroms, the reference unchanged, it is 0.4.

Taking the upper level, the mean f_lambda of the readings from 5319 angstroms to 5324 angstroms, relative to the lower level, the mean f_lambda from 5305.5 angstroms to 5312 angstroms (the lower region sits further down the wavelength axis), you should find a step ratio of 1.01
